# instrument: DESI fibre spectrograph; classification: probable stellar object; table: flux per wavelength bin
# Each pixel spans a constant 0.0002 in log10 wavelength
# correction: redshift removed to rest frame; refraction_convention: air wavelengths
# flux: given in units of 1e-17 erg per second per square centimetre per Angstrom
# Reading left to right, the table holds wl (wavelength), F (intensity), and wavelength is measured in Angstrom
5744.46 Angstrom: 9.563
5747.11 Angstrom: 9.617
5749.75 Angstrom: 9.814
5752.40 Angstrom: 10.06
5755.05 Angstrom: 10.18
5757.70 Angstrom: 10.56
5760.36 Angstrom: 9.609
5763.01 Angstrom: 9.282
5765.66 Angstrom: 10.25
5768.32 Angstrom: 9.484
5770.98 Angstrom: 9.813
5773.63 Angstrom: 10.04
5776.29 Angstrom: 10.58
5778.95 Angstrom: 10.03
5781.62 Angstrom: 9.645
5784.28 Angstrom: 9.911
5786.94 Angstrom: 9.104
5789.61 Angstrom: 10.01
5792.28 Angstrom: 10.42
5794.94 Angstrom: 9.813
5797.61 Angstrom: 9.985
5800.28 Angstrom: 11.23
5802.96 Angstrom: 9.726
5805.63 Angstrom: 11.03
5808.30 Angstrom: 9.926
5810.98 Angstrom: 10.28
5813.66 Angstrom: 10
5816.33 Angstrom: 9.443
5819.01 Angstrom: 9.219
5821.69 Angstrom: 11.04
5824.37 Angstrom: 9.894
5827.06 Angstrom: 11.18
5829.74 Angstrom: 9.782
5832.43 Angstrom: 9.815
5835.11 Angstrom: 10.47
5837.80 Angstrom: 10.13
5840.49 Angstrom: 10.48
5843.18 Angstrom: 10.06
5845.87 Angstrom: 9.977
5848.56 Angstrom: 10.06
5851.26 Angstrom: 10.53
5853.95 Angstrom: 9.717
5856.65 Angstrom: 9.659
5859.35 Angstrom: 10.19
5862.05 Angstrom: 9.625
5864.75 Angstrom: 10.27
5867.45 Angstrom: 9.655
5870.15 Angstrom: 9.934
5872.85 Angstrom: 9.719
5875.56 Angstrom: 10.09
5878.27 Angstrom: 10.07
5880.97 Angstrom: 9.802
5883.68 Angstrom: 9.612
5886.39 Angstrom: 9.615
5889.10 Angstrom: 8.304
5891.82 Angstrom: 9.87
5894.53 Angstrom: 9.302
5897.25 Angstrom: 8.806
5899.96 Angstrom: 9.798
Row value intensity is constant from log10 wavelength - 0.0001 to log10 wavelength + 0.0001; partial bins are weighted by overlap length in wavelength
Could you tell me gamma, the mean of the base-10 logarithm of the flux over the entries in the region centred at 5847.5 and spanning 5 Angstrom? 1.00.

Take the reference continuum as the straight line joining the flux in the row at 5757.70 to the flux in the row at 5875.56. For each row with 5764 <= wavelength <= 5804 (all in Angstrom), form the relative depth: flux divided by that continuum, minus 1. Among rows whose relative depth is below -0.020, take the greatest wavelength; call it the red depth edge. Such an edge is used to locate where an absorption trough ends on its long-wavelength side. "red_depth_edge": 5802.96 Angstrom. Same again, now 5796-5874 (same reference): 5872.85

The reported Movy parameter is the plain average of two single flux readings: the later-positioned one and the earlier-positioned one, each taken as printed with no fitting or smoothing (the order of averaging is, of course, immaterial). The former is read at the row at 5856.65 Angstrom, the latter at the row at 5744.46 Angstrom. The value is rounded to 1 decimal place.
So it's 9.6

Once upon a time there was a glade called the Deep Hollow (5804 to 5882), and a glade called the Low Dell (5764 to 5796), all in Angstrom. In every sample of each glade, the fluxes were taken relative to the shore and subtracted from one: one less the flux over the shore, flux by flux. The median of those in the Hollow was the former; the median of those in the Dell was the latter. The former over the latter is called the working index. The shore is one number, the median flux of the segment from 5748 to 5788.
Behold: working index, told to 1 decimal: 1.8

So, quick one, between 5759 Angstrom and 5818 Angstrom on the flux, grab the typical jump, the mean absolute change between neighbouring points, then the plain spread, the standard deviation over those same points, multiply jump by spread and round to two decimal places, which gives 0.33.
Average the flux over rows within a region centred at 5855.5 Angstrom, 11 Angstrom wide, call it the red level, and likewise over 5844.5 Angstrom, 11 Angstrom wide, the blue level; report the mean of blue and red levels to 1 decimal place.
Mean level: 10.1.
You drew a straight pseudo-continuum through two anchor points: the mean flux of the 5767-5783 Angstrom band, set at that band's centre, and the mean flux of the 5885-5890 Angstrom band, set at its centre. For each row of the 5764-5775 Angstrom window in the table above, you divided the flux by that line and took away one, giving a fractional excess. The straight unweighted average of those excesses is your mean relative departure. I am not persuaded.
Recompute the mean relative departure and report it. -0.01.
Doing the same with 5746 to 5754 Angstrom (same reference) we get -0.03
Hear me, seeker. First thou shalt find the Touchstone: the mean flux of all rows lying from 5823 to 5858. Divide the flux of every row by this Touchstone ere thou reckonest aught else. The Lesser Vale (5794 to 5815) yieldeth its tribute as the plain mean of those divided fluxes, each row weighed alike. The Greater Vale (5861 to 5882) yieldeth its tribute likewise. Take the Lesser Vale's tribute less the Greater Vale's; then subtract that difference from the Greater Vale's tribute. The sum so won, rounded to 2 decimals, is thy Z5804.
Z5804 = 0.94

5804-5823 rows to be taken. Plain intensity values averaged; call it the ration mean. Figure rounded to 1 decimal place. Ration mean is 10.1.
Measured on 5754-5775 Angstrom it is 9.9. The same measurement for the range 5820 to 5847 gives 10.3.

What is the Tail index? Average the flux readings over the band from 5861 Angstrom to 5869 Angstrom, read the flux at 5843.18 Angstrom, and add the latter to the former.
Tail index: 19.9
